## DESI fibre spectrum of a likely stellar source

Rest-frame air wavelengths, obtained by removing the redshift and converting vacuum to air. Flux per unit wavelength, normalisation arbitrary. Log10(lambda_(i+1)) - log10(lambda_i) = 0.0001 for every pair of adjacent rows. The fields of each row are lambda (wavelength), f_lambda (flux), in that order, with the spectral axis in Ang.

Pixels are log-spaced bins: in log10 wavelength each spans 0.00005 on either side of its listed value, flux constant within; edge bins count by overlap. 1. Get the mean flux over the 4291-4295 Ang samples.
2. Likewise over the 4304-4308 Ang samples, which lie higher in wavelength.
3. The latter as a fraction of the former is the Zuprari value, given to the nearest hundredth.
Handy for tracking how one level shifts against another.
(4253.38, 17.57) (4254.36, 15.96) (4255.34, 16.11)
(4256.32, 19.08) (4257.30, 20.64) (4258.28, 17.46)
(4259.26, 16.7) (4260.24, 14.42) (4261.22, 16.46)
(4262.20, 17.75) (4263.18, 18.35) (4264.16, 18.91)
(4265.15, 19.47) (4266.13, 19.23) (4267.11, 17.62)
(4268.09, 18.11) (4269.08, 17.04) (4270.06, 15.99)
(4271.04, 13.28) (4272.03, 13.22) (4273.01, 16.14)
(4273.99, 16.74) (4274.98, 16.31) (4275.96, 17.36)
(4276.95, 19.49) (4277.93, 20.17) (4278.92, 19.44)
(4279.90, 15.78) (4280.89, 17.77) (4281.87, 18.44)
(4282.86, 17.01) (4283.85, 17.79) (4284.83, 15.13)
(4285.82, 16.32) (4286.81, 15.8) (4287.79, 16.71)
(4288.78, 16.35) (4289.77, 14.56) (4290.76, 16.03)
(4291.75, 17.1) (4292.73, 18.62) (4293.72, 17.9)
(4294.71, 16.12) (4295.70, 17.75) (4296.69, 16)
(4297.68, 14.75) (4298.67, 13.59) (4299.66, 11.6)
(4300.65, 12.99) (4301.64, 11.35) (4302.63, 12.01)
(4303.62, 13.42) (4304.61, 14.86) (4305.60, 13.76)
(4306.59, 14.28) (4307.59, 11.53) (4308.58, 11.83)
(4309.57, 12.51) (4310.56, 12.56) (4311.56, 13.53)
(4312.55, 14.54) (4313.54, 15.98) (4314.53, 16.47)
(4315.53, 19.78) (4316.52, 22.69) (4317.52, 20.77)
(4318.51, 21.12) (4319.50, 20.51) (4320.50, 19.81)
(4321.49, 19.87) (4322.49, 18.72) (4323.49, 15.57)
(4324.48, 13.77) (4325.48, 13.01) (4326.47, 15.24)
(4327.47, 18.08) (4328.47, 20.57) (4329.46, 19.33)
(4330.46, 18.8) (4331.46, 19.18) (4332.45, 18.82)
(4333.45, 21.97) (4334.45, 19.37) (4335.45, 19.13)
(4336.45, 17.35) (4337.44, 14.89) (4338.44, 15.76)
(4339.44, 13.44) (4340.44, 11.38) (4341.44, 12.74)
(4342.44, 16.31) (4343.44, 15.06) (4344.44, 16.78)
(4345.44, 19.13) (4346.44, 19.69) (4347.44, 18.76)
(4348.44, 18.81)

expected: 0.78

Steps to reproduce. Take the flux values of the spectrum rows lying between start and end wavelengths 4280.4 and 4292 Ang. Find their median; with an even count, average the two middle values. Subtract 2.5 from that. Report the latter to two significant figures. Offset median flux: 14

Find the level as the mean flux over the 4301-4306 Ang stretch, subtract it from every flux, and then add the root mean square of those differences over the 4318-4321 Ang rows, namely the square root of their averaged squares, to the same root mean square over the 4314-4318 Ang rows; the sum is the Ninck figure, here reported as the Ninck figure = 15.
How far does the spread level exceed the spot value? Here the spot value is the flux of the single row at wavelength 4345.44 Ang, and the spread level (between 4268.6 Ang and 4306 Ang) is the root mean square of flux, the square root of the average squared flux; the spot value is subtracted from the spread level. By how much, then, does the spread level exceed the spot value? -3.1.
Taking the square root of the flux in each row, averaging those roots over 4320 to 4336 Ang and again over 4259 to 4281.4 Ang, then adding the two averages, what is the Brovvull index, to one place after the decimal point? 8.4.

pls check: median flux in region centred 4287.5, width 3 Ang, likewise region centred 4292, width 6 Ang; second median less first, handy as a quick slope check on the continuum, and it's 0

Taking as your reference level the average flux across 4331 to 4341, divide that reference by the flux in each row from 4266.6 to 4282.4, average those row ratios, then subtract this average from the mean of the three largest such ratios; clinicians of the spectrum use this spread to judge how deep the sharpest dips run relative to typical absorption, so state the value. 0.21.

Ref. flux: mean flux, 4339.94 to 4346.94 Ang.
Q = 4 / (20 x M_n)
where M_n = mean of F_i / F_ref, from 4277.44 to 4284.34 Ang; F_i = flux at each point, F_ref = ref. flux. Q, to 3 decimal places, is 0.176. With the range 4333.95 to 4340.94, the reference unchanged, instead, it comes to 0.200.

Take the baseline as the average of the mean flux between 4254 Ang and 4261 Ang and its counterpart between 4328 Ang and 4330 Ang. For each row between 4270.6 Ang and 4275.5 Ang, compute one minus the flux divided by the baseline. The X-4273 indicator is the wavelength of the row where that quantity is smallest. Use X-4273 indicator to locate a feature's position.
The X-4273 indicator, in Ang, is 4273.99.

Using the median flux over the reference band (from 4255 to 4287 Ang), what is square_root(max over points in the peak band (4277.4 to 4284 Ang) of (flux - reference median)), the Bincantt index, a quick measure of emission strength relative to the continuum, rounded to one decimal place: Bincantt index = 1.7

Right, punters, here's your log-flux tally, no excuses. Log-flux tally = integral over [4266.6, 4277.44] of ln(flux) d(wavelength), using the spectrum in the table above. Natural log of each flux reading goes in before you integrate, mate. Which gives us 30.3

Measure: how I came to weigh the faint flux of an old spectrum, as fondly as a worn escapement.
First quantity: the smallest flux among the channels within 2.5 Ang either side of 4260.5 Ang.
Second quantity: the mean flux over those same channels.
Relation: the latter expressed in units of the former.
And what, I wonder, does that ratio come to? 1.15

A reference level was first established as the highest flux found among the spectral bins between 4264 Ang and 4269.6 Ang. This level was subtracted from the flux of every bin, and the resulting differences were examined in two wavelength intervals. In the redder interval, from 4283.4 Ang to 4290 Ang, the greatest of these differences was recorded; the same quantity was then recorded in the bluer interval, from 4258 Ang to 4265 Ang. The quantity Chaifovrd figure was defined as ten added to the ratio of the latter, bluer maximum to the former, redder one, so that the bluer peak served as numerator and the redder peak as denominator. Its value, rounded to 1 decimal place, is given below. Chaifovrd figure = 10.3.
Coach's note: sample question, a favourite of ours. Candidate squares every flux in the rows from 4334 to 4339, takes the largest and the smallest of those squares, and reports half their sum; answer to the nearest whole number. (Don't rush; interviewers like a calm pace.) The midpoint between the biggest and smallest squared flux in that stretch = 298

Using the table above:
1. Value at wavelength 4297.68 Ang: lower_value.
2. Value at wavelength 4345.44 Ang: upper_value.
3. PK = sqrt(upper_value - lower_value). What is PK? 2.09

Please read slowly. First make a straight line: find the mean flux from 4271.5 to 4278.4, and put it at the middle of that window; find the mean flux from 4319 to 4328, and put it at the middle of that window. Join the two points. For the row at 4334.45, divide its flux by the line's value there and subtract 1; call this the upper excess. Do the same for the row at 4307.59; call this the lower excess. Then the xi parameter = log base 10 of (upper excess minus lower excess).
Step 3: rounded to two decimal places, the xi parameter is -0.34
